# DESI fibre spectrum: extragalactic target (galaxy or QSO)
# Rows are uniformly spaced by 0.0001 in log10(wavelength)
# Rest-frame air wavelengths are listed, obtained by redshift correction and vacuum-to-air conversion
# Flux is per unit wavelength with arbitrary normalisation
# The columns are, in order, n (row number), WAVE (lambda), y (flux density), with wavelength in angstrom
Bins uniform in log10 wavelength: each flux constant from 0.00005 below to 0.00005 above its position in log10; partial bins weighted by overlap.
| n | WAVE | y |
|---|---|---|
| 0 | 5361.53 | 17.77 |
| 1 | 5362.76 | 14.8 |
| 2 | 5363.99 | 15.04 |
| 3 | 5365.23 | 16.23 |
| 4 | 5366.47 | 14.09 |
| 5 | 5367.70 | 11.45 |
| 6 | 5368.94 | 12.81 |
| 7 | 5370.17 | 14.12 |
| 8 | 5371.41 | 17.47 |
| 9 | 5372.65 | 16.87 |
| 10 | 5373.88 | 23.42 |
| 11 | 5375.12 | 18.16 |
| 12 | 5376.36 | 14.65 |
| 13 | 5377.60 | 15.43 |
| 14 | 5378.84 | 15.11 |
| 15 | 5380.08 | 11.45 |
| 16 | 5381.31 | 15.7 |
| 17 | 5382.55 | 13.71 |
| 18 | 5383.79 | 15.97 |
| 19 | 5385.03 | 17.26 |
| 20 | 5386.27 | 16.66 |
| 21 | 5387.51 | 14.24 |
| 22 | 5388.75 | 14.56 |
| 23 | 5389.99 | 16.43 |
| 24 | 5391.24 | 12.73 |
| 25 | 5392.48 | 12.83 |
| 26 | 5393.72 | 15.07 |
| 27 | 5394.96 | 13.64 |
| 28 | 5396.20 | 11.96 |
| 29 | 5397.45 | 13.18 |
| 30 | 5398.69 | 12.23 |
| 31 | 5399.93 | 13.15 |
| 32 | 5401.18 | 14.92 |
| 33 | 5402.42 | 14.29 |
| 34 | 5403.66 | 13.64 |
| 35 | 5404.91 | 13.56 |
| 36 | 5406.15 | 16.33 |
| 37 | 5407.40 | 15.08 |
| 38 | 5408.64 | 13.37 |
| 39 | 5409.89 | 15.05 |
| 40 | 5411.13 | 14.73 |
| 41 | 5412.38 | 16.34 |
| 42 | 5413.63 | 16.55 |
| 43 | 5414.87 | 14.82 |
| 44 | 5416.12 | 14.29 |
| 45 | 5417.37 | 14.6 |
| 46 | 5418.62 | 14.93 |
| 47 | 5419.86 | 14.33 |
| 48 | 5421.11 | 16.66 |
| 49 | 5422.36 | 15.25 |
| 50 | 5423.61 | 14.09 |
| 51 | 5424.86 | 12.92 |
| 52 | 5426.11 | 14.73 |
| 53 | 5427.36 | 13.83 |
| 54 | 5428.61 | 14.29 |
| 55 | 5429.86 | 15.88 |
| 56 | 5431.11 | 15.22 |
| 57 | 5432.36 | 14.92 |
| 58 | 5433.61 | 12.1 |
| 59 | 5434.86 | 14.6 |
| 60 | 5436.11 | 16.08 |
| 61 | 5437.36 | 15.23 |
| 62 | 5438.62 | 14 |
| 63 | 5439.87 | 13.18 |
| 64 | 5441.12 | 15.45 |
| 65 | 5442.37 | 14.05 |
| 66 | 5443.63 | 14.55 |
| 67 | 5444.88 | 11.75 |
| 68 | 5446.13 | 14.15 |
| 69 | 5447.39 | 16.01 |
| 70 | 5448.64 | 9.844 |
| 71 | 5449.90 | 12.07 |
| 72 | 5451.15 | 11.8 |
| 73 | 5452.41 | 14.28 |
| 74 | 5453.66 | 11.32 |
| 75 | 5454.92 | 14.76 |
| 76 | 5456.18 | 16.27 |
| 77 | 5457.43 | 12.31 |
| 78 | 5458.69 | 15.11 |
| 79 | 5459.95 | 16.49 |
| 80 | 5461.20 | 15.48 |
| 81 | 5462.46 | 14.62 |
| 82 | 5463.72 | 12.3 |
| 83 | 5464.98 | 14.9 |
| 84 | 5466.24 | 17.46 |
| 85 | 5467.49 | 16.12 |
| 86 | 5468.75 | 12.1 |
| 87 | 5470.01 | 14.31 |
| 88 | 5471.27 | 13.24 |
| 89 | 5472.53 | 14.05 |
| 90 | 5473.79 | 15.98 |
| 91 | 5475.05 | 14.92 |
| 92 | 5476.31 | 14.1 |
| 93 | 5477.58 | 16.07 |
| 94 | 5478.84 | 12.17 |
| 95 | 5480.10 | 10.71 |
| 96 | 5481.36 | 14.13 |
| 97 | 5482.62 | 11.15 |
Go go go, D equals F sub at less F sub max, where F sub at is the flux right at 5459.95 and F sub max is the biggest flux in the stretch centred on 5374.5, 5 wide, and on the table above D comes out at -6.9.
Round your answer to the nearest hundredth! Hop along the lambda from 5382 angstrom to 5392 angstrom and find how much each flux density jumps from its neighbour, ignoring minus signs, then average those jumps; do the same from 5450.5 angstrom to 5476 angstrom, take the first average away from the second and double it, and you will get 0.68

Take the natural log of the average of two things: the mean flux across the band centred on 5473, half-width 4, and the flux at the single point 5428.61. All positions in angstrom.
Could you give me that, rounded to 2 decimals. 2.66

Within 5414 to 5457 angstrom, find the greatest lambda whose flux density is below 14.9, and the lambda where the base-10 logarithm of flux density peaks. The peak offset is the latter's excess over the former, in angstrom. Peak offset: -33.8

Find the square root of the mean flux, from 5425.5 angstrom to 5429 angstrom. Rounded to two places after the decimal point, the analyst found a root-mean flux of 3.78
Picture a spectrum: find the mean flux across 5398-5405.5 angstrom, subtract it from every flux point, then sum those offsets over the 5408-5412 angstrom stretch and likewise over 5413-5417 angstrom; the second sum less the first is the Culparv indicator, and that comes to 2.5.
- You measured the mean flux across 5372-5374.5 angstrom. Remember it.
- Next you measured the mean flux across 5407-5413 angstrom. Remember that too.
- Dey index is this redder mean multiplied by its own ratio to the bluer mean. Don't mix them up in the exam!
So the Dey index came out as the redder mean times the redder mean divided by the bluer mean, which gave 11.0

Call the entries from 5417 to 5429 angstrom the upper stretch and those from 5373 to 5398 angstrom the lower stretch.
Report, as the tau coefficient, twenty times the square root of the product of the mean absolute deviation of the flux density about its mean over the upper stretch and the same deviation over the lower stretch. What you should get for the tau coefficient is 22.1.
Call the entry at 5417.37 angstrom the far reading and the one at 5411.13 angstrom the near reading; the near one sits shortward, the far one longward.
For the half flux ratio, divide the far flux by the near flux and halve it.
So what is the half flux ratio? 0.50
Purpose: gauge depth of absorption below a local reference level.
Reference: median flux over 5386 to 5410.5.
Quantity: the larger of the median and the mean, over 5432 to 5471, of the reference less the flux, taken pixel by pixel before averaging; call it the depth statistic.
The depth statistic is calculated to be -0.2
